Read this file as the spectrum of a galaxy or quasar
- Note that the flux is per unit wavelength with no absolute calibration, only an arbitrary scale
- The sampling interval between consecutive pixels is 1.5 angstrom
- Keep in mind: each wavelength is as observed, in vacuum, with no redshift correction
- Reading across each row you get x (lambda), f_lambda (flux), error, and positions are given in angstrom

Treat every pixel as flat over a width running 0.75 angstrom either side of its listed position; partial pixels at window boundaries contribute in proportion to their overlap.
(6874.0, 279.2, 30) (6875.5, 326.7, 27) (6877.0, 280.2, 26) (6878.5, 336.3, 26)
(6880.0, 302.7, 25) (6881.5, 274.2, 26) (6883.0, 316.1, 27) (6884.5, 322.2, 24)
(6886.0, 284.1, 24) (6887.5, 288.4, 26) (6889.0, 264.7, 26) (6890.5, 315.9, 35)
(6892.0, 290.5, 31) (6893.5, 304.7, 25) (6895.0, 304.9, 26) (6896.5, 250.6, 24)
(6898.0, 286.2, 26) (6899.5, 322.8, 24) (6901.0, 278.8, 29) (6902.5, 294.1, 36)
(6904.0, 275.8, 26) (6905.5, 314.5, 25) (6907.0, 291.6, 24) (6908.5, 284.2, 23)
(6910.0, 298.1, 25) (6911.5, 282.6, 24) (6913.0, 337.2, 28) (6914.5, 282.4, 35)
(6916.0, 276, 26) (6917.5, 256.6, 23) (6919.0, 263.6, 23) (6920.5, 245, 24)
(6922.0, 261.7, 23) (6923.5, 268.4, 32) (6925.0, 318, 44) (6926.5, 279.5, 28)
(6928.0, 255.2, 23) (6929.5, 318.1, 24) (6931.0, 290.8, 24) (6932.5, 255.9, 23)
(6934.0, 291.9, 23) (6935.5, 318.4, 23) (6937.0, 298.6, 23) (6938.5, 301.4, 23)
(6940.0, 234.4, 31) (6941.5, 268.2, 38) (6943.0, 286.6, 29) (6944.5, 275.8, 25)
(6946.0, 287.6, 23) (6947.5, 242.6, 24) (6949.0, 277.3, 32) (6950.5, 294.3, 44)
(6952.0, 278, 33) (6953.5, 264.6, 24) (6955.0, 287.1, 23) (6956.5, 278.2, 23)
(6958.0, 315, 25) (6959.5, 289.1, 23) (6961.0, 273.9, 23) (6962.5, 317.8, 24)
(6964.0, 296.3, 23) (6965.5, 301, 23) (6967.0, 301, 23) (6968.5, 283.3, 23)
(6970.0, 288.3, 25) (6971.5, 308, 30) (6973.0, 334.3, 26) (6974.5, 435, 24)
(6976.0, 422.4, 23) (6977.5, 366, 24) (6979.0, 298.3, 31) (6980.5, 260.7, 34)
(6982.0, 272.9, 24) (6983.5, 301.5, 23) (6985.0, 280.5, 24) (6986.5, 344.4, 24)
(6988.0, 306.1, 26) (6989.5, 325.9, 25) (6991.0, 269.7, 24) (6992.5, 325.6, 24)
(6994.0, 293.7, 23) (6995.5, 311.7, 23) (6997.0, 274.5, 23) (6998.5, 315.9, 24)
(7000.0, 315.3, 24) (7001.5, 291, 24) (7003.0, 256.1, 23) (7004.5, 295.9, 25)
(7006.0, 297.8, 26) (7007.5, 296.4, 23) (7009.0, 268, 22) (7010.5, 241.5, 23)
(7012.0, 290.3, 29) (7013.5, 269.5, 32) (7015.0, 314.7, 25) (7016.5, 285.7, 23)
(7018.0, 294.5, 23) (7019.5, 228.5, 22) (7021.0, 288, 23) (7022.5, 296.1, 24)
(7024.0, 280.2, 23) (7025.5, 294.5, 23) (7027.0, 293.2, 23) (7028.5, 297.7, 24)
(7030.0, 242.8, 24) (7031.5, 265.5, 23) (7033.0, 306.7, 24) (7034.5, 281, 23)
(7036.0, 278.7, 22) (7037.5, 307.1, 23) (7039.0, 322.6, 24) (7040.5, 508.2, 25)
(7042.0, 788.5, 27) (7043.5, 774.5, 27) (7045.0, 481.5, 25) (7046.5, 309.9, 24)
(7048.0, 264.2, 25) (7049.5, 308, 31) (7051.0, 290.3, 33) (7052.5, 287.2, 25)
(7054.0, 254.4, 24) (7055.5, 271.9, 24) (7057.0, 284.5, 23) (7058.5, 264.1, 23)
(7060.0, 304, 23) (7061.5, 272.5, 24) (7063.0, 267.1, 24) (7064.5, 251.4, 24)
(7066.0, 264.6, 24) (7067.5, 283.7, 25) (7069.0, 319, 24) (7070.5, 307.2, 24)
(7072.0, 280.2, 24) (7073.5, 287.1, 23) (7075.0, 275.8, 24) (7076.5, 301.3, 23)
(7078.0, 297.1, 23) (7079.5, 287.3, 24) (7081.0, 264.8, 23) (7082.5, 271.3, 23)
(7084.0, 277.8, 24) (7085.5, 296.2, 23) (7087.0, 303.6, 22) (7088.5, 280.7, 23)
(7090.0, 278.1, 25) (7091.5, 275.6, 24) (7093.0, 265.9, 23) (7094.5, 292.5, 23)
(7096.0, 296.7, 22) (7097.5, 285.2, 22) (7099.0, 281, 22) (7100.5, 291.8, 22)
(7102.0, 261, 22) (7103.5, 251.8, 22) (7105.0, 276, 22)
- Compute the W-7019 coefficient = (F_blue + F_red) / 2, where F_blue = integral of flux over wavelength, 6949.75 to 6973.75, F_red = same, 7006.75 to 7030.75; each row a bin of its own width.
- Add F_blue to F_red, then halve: 6894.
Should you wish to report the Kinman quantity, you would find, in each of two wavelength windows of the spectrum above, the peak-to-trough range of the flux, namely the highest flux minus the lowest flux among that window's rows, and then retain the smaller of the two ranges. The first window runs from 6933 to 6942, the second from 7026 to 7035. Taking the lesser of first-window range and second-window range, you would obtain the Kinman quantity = 64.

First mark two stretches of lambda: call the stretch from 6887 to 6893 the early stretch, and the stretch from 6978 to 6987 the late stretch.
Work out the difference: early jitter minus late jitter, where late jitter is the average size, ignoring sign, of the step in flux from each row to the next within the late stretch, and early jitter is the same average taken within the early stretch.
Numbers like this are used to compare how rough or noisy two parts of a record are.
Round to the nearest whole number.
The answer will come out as 1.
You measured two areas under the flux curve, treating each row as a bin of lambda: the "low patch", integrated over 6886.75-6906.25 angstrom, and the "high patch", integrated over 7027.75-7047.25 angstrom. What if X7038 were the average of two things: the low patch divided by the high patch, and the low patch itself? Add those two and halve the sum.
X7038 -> 2844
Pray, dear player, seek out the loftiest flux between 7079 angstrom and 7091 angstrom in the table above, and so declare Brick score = 303.6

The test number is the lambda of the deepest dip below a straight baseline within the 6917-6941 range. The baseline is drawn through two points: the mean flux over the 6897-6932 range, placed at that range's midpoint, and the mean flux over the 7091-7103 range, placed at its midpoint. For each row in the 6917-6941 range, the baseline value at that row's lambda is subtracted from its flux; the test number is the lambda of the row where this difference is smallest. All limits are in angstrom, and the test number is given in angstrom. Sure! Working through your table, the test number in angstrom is 6940.0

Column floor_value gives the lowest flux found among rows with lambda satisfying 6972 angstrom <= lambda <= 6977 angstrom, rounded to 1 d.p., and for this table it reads 334.3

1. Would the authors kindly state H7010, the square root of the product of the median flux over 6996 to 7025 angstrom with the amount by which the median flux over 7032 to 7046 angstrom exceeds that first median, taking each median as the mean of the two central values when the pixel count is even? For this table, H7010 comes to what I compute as 97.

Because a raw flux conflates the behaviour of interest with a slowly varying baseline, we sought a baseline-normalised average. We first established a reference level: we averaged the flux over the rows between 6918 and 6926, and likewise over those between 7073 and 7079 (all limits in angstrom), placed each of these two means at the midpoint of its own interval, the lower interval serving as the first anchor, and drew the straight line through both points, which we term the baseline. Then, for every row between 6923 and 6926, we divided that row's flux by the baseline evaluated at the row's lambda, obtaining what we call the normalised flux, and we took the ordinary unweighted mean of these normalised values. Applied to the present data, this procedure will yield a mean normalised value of 1.08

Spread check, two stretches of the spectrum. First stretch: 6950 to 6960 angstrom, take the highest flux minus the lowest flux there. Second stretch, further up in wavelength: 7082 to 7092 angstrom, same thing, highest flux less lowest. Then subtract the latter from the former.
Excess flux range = 18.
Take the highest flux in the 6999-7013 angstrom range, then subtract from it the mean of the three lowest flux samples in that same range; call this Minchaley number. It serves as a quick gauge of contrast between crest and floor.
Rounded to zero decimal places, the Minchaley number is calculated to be 60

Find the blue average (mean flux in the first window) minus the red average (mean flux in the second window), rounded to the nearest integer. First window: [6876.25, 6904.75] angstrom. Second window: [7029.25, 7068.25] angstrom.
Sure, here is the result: -42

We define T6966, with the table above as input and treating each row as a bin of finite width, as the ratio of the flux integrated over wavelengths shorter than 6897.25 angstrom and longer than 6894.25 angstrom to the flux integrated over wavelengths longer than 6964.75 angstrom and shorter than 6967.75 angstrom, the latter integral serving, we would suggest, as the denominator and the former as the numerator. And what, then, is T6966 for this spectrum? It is 0.92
